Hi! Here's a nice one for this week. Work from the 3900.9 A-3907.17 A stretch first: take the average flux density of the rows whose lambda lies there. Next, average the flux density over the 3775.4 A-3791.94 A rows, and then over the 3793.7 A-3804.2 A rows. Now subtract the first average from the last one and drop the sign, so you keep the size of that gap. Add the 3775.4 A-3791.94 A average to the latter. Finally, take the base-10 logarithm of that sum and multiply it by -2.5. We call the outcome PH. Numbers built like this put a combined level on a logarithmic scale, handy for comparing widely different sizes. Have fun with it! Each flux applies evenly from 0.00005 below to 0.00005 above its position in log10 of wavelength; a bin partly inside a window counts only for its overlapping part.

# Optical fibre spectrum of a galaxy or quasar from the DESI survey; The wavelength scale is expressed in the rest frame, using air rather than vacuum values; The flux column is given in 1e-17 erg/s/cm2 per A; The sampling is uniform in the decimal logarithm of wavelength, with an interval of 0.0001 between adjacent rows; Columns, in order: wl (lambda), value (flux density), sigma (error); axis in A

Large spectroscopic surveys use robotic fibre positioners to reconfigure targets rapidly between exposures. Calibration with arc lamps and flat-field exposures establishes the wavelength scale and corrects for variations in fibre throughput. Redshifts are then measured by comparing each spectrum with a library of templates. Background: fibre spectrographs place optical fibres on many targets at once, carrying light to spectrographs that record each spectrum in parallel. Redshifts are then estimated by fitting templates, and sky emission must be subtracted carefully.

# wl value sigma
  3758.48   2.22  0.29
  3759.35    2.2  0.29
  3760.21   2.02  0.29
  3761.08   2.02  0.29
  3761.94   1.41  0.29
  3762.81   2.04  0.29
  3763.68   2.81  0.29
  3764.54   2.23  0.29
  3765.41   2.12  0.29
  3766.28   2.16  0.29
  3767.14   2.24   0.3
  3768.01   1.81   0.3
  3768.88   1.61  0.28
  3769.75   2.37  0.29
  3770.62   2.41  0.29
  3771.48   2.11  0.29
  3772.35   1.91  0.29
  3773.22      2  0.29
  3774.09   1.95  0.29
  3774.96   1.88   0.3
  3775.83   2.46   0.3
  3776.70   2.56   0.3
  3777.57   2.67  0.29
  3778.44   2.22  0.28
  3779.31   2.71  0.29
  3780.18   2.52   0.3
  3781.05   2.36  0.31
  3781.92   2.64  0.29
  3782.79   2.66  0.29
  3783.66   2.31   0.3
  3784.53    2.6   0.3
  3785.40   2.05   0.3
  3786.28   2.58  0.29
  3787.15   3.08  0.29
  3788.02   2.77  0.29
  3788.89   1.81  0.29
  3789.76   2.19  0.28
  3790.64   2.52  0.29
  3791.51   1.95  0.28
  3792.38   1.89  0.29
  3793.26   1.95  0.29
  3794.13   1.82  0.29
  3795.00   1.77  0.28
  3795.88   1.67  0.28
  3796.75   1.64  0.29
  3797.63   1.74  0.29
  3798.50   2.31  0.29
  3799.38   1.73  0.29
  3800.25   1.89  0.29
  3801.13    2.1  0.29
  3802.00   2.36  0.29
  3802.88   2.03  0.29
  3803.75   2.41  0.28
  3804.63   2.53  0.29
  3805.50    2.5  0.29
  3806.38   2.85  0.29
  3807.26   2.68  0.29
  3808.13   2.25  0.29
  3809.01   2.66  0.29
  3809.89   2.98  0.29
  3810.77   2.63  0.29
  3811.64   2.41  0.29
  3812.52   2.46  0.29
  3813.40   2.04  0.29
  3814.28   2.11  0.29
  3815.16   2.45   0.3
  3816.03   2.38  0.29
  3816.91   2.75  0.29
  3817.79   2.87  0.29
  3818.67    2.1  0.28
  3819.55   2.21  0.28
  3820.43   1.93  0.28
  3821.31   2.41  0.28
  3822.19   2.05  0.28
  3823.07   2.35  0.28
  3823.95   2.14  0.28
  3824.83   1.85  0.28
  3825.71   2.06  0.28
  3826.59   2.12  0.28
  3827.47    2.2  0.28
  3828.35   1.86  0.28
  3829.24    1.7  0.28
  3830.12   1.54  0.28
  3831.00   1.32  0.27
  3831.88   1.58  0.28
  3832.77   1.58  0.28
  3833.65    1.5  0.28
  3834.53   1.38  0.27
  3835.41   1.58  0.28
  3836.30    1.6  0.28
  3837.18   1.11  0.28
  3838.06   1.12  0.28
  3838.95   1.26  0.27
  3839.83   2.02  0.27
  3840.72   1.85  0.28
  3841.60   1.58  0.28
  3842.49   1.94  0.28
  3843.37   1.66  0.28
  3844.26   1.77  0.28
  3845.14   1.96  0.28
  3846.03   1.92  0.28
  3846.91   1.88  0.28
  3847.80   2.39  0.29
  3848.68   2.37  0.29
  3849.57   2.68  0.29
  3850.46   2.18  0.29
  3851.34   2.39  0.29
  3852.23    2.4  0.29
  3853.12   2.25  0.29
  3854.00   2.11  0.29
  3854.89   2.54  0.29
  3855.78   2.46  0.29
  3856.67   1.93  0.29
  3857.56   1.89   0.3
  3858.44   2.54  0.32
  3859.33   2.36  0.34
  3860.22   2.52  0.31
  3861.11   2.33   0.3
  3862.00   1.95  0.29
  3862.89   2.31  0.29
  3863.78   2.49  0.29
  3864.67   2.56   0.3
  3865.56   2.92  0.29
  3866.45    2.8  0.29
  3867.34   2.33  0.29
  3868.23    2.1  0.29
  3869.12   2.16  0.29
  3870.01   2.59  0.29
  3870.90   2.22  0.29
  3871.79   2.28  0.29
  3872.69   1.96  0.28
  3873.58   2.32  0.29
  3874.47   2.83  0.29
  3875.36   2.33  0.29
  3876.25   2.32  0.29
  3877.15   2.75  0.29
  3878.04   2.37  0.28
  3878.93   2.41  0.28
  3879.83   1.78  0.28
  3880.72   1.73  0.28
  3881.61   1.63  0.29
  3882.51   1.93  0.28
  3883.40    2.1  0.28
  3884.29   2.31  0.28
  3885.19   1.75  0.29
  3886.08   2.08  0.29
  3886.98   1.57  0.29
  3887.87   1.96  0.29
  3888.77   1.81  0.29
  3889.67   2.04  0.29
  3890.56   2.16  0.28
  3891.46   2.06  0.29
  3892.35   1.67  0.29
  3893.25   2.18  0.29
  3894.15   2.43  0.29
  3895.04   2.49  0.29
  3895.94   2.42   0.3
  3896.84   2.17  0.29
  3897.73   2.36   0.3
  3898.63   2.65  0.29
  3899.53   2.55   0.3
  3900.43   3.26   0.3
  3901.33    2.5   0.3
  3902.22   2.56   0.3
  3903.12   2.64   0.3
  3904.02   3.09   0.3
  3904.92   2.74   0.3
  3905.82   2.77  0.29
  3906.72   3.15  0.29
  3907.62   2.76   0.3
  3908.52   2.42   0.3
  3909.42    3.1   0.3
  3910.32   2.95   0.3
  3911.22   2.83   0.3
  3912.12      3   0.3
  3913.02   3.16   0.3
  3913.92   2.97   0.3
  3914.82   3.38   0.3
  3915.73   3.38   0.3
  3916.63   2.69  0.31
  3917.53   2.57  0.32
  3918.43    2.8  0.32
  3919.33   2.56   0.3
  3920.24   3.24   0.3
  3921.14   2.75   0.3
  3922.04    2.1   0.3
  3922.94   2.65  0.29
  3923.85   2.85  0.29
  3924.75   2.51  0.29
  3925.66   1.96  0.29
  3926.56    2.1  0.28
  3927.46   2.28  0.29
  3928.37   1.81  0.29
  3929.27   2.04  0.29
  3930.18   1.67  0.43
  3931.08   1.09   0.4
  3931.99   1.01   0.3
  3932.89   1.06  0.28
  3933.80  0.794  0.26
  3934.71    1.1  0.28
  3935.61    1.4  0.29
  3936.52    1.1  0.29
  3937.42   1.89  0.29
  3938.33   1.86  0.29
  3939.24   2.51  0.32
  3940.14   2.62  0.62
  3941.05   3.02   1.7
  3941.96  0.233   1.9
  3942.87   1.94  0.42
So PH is -1.29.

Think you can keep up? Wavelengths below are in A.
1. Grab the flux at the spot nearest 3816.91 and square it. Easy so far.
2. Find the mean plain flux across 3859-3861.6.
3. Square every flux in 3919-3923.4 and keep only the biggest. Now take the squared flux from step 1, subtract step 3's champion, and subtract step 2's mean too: -5.3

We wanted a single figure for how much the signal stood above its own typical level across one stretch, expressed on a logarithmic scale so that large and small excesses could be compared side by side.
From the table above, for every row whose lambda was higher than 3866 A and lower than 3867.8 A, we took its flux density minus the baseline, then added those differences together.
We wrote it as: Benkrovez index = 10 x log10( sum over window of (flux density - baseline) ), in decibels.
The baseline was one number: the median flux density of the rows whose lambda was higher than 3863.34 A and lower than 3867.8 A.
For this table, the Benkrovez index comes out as -20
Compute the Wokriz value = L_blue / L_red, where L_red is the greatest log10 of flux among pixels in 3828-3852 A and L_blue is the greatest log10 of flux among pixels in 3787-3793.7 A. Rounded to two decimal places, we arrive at 1.14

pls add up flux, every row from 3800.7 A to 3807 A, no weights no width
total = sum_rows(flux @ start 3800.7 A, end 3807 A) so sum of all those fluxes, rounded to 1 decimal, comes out 16.8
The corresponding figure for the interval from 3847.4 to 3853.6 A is 16.7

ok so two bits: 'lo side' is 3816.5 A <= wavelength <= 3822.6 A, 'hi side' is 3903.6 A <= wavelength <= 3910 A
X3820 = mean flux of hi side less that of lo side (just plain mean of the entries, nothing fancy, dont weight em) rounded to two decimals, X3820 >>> 0.53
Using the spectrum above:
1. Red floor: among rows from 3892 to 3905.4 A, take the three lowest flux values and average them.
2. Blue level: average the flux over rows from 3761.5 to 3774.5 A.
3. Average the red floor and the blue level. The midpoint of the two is 2.04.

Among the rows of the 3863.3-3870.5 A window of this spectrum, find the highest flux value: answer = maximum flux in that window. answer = 2.92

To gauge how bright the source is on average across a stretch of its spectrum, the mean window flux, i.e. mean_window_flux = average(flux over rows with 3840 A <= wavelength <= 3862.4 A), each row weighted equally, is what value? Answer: 2.15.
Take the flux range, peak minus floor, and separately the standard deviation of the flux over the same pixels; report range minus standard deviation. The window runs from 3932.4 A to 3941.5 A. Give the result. 1.5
